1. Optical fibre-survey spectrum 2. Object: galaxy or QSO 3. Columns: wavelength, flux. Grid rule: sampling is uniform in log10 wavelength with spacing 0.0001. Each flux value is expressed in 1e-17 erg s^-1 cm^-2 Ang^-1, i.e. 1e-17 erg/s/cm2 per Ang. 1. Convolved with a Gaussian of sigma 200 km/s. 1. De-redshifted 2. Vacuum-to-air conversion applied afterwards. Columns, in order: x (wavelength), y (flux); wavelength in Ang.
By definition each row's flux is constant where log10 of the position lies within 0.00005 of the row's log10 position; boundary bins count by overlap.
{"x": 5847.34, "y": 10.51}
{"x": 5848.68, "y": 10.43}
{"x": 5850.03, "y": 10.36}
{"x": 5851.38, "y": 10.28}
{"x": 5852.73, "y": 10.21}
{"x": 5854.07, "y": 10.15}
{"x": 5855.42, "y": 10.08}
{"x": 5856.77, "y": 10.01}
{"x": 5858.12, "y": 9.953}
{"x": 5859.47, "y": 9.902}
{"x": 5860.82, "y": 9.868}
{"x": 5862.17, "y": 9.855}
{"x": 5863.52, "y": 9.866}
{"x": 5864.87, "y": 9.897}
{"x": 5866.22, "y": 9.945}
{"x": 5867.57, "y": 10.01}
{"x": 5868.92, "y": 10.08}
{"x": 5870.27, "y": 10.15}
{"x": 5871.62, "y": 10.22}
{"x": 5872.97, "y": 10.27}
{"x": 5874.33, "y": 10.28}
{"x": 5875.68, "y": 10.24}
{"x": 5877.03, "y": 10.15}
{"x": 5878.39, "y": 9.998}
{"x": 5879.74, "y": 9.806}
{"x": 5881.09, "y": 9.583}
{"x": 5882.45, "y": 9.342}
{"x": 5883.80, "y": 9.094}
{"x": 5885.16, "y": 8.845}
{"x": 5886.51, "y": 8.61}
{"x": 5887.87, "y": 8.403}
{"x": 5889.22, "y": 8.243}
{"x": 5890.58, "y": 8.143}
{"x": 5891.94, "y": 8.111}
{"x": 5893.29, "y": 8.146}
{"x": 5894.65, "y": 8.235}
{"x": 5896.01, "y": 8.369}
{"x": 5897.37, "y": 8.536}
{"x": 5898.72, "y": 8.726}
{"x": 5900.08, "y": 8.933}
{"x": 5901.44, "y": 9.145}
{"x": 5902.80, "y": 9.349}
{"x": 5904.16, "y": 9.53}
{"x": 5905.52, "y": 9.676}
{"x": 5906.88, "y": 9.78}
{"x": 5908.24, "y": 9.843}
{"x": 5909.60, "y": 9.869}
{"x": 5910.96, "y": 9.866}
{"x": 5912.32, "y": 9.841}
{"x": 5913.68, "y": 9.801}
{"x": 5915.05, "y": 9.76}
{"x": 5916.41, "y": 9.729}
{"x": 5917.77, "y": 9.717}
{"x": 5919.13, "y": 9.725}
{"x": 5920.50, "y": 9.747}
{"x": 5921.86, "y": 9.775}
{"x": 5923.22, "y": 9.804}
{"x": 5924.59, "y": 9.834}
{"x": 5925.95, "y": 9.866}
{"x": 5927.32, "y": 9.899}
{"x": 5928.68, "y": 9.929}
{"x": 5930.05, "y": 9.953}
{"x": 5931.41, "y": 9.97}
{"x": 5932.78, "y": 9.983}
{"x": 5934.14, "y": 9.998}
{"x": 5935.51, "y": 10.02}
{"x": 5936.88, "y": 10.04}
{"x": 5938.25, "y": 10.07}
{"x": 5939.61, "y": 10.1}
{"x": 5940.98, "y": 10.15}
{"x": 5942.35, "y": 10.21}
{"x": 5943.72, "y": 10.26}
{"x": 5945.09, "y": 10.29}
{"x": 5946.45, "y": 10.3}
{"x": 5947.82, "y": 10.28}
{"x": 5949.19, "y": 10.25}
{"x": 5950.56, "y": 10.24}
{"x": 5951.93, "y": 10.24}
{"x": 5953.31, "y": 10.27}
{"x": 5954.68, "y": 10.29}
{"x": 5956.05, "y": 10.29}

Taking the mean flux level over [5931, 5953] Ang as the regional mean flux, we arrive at 10.2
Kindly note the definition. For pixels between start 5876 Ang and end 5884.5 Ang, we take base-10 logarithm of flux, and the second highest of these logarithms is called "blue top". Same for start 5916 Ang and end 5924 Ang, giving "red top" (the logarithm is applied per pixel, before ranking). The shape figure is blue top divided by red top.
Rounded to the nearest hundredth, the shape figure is 1.01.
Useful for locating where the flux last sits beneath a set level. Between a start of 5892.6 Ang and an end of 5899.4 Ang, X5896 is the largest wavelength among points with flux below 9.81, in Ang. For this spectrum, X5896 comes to 5898.72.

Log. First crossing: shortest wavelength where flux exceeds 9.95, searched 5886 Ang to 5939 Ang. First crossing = 5930.05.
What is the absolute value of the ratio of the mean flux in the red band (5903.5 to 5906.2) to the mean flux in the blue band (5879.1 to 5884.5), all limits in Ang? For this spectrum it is 1.02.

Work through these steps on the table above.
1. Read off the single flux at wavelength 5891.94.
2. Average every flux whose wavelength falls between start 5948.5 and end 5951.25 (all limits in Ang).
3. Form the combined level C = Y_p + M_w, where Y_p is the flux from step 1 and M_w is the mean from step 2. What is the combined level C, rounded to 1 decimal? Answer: 18.4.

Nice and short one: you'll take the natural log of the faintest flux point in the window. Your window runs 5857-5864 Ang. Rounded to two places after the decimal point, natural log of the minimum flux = 2.29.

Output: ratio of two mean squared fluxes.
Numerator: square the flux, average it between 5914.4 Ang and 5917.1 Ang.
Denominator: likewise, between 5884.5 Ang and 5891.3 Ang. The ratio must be 1.33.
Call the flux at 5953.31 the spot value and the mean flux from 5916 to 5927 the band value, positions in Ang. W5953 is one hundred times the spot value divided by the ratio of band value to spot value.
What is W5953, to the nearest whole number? 1079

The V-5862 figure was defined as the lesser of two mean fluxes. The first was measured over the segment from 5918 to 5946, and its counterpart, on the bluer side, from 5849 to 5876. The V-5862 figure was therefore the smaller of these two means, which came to 9.98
